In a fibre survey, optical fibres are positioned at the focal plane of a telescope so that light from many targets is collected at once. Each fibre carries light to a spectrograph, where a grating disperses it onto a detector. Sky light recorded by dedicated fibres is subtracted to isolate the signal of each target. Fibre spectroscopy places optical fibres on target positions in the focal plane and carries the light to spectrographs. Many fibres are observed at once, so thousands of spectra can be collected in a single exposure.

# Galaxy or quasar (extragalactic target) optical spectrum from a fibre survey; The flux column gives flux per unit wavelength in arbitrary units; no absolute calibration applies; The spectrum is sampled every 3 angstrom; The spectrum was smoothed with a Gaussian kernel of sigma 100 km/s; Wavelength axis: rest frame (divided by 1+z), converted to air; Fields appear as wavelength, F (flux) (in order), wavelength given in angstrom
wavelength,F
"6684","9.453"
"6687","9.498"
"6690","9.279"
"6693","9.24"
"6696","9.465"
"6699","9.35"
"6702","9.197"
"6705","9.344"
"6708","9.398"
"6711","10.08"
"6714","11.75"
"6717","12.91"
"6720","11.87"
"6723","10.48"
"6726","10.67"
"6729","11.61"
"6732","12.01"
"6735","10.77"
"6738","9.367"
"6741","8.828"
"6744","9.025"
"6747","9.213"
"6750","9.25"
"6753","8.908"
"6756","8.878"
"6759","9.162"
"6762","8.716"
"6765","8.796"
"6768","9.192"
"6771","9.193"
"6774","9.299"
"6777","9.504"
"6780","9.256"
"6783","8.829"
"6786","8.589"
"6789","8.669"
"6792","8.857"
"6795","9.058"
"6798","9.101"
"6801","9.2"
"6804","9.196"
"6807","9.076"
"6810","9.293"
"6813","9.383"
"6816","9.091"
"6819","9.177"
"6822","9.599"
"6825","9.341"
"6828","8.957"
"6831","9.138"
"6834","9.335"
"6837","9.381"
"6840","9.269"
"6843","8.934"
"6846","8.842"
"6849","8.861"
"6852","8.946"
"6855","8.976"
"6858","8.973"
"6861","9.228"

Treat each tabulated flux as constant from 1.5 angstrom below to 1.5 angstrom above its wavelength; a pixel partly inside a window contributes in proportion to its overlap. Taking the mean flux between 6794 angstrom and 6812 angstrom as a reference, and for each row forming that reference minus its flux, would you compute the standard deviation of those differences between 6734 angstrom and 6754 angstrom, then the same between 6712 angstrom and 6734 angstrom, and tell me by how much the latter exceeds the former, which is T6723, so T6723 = 0.2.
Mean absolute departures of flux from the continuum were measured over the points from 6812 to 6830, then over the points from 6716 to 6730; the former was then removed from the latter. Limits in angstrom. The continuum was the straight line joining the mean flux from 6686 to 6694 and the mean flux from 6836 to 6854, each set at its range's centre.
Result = 2.0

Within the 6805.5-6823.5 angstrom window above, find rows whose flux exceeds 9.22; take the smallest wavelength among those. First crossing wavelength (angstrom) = 6810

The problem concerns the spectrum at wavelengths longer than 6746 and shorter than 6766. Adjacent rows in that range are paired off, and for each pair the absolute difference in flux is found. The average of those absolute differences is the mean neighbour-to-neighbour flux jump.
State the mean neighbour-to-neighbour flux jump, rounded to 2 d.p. 0.20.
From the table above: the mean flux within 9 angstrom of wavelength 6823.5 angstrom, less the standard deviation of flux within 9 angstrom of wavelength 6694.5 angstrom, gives 9.1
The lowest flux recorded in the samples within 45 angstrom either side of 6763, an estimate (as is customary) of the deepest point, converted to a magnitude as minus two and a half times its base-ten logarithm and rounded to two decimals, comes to -2.33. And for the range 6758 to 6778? -2.35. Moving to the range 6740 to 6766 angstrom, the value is -2.35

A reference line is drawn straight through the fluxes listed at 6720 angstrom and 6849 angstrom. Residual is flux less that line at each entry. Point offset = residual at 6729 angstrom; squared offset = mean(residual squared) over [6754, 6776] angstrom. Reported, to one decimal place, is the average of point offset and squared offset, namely 1.6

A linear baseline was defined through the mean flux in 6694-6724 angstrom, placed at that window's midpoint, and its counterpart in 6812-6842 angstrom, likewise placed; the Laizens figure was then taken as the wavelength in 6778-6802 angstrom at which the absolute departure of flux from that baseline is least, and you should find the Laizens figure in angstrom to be 6801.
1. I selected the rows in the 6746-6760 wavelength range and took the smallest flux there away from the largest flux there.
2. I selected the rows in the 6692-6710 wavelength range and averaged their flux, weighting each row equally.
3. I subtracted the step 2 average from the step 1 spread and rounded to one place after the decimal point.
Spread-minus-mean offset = -9.0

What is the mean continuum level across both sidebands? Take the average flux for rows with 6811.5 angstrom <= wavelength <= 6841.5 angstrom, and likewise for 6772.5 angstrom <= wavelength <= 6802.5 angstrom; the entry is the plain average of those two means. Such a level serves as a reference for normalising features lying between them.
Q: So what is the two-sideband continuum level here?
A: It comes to 9.2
